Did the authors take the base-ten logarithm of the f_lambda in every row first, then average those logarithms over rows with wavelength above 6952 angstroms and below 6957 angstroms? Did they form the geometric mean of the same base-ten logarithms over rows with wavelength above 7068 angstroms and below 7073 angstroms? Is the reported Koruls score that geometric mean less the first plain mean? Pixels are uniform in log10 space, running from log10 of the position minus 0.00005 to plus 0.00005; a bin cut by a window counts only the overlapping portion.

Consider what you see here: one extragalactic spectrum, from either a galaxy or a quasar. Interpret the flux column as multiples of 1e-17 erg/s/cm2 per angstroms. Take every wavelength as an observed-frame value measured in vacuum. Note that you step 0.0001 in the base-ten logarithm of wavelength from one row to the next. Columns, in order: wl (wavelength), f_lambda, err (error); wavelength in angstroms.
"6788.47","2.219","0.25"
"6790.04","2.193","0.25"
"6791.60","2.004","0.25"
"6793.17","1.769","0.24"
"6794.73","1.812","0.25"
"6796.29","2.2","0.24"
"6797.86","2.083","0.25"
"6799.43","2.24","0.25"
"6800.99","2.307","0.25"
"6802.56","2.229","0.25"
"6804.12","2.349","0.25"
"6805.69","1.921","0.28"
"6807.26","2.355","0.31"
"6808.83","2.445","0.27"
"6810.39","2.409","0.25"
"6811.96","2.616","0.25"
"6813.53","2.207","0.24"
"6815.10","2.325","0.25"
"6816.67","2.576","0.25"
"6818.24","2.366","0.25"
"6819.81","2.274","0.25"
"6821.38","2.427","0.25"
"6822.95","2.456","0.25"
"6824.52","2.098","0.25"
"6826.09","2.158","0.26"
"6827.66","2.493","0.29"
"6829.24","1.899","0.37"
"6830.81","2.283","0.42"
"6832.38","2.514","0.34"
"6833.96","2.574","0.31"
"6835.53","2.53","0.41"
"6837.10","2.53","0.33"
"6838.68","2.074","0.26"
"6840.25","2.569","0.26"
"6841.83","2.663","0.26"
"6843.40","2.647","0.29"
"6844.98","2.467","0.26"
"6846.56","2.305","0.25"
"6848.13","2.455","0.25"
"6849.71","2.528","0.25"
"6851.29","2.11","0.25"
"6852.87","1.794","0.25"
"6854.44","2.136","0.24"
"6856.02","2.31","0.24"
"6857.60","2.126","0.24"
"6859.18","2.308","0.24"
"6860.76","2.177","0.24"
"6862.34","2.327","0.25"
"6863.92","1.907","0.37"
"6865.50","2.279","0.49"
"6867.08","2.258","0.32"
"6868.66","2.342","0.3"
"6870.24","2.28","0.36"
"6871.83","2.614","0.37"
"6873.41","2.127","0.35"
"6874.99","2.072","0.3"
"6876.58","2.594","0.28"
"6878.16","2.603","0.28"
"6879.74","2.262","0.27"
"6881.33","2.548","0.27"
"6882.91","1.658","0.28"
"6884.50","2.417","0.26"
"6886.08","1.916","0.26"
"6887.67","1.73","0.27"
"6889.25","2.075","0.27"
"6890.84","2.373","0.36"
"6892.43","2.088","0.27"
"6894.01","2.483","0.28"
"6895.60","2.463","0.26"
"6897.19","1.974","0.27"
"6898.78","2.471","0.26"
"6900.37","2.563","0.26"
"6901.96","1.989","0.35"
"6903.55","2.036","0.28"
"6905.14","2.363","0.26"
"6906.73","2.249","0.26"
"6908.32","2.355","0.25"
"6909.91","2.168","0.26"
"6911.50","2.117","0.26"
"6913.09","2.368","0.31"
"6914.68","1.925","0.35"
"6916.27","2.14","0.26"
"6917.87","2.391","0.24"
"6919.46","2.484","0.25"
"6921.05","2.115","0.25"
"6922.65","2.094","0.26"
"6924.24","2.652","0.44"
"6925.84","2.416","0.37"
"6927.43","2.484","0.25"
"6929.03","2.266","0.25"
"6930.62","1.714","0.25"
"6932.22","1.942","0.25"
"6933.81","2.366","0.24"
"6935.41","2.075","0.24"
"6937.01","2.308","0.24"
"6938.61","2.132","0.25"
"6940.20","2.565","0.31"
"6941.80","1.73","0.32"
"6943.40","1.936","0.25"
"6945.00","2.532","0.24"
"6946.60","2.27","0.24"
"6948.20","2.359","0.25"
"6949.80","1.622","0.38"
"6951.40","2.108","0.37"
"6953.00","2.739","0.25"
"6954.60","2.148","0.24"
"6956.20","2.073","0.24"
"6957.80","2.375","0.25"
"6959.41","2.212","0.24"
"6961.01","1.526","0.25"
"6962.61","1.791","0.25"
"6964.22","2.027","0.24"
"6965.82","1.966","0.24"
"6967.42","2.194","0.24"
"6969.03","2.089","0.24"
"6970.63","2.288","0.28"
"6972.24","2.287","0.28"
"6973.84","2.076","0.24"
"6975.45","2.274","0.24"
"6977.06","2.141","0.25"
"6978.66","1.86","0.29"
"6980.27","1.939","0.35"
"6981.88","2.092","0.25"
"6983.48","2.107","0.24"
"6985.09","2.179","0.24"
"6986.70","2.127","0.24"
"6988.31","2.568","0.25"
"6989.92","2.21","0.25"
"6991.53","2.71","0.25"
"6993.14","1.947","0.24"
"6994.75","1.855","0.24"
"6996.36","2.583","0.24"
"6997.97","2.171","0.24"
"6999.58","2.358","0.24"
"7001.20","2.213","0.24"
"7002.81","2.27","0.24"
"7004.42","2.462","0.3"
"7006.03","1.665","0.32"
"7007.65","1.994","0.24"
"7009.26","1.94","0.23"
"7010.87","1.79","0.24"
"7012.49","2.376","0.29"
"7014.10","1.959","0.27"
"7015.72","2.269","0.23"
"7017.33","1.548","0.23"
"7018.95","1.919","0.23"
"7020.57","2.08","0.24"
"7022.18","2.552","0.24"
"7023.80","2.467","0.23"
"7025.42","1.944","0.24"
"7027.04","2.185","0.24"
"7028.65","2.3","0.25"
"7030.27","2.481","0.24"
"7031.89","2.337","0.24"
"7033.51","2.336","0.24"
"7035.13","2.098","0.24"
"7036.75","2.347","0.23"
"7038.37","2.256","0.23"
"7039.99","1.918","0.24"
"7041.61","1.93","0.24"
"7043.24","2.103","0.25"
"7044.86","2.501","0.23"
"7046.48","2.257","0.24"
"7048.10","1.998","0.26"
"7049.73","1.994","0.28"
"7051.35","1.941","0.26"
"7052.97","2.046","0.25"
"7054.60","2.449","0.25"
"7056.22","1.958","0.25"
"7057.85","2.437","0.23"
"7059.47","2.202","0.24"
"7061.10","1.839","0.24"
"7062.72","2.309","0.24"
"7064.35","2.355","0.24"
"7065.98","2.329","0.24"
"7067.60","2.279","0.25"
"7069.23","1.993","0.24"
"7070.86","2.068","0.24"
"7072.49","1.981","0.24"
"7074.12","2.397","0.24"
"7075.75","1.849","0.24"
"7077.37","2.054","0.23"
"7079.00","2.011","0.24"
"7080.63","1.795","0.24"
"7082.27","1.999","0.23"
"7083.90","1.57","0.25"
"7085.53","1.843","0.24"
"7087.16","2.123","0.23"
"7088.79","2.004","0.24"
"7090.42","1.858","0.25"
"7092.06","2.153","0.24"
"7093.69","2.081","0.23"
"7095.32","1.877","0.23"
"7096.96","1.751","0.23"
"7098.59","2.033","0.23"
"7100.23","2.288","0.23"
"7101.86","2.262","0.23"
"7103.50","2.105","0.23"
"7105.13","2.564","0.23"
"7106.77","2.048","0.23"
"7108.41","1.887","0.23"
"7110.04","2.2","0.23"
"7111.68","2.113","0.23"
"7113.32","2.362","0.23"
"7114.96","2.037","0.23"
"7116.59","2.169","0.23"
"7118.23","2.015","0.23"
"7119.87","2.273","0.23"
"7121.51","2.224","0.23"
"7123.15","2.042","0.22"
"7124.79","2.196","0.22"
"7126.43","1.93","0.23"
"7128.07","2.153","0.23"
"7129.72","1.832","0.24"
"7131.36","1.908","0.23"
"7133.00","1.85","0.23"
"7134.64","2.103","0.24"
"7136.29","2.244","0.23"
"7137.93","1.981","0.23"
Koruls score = -0.06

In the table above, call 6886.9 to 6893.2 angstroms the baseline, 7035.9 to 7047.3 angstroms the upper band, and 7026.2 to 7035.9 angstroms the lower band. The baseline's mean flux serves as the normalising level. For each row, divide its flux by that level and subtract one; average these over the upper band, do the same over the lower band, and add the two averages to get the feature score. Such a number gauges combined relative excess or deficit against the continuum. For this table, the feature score 0.17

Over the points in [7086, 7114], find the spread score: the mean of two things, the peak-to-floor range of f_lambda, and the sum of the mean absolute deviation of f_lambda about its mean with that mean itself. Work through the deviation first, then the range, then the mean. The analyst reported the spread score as 1.53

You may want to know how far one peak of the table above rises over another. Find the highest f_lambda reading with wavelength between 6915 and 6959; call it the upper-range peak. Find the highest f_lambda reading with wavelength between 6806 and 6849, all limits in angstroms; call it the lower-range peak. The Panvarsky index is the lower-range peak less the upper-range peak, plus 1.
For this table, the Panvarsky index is 0.92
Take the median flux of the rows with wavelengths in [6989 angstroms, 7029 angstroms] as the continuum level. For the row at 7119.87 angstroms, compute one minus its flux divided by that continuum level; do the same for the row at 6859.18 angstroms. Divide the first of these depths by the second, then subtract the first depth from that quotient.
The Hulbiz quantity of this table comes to 0.8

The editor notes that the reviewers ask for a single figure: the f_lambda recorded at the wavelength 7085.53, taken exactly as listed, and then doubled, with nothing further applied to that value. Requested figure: 3.69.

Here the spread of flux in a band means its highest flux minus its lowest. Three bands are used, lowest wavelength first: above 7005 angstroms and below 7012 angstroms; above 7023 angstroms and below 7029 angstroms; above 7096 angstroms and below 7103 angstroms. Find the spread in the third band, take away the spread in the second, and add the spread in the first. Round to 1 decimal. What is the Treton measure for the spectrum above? 0.3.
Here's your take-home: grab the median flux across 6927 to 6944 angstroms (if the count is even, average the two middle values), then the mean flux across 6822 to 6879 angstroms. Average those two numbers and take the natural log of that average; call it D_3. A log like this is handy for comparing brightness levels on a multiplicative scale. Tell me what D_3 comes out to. 0.801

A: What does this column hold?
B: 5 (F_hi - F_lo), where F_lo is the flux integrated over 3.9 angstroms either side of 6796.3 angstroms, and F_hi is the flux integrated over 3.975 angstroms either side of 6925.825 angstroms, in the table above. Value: 16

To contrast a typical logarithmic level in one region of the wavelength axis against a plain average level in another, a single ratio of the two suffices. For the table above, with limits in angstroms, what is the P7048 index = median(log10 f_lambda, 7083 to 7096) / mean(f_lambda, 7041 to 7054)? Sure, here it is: 0.137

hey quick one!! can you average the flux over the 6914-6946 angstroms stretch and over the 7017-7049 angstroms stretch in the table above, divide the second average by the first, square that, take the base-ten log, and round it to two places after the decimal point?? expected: -0.01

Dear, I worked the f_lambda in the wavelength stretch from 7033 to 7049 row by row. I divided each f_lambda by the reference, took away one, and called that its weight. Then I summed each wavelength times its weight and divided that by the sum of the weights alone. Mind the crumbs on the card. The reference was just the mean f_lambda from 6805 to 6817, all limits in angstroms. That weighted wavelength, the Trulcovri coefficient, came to 7041.5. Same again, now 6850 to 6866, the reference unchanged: 6857.2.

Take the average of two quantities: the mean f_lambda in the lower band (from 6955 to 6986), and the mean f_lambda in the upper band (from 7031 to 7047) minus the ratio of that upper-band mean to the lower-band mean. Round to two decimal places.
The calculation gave 1.61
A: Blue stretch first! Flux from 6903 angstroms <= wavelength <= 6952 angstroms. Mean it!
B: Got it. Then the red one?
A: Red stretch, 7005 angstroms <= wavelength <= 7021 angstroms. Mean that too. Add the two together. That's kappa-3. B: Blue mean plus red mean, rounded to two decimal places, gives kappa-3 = 4.16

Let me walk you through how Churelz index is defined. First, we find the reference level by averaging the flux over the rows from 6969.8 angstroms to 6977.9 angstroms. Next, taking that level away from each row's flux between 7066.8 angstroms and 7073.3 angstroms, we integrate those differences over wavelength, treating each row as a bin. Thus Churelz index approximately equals -0.9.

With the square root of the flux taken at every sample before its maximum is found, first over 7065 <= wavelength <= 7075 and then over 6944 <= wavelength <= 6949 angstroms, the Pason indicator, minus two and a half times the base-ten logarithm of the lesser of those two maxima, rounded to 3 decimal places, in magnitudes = -0.475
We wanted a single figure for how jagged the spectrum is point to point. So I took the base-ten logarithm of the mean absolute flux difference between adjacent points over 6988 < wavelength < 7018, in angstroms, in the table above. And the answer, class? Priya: -0.42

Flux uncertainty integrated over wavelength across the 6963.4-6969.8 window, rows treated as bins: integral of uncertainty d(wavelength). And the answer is 1.54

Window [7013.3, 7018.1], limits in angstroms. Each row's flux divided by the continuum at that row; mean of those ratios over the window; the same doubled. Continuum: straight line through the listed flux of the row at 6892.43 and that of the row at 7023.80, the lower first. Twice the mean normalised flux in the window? 1.58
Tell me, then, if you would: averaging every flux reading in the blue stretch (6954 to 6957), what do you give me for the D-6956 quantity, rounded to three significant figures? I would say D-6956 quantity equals 2.11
